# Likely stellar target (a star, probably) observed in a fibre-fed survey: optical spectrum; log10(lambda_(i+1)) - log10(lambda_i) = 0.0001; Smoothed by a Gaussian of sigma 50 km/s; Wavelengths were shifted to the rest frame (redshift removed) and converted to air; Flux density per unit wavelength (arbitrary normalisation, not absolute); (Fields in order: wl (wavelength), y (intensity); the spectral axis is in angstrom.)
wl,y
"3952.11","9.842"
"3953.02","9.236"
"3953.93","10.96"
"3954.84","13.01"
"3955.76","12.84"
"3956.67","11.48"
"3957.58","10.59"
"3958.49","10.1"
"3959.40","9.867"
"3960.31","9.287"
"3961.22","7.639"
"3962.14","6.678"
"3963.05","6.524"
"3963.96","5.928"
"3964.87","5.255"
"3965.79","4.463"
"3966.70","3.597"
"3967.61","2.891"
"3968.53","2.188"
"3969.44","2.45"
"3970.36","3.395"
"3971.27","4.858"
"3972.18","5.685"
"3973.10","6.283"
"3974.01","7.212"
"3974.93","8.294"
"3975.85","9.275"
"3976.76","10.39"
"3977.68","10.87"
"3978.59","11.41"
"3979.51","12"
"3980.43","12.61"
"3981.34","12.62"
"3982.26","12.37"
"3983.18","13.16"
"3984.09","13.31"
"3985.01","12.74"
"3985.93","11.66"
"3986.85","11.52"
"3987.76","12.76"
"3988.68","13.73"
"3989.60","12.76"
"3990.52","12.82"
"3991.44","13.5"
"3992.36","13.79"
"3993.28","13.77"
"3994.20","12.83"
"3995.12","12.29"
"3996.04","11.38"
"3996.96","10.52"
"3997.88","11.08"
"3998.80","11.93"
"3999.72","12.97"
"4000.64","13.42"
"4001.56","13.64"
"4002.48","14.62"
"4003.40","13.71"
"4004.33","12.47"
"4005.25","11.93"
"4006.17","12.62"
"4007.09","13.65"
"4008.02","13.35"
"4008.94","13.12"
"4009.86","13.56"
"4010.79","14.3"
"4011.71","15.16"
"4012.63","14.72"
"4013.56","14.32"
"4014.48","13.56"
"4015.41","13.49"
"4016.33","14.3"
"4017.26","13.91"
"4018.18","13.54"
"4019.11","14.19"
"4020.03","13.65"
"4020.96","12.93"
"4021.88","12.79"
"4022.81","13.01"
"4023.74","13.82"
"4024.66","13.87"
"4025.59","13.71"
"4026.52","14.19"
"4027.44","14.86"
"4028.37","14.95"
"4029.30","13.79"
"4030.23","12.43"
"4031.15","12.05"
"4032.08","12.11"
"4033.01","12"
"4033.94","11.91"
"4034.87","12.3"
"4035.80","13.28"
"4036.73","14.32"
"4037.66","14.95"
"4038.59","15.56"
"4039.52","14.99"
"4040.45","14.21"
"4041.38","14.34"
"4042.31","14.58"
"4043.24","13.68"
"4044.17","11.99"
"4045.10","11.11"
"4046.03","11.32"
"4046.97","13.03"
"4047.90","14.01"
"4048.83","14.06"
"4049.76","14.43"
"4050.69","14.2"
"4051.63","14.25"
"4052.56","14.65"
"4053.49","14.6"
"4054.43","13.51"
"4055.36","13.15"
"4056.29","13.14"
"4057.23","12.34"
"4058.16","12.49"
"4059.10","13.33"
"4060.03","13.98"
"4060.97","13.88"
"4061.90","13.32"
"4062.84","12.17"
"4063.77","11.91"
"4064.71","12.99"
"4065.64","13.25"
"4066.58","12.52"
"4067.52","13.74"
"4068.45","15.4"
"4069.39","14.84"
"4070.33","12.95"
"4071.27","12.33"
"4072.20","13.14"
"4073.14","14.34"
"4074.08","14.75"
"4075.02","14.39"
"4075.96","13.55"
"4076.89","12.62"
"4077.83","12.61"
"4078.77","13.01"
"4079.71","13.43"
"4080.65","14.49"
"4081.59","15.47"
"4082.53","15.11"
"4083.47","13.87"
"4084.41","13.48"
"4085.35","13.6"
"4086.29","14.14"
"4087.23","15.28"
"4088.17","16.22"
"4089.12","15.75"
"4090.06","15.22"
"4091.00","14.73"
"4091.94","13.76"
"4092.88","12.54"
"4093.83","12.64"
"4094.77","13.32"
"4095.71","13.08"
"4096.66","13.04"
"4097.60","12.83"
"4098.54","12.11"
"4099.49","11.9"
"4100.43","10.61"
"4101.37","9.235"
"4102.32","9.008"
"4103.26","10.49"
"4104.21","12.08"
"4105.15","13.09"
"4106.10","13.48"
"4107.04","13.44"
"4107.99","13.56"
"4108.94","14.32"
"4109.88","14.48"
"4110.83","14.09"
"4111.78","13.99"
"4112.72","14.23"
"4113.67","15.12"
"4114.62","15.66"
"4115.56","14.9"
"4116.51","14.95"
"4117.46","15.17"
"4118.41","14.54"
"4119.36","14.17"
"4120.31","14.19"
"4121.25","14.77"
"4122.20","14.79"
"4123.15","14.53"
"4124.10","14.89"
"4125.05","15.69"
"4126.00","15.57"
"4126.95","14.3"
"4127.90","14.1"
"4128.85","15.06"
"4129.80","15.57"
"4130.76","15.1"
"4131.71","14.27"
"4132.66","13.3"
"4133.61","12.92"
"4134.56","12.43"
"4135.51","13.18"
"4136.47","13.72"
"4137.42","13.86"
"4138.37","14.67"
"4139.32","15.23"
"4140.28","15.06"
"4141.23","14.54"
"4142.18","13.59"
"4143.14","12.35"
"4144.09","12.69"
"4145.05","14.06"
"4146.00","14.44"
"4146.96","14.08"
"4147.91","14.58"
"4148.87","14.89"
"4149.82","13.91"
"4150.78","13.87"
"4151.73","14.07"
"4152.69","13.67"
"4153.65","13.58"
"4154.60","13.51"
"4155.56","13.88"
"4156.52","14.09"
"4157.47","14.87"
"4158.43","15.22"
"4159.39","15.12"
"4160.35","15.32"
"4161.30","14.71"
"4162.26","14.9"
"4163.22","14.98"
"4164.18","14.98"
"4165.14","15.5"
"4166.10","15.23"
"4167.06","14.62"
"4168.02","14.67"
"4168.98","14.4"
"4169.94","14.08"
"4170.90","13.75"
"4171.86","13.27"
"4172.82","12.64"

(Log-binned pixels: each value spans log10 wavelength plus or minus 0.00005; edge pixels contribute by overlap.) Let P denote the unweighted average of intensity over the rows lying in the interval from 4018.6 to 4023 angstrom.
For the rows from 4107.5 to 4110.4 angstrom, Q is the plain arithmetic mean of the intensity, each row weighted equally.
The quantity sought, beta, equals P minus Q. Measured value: -0.8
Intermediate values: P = 13.3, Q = 14.1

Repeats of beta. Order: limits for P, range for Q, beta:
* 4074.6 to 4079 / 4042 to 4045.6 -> 0.4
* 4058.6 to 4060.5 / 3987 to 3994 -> 0.4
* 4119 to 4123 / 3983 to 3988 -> 2.0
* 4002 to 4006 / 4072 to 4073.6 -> -0.6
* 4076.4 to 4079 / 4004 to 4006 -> 0.5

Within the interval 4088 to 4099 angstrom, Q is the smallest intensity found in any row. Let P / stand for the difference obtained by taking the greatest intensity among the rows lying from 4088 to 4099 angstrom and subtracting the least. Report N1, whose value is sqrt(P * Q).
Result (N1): 7.1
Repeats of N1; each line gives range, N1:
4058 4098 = 7.2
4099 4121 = 7.7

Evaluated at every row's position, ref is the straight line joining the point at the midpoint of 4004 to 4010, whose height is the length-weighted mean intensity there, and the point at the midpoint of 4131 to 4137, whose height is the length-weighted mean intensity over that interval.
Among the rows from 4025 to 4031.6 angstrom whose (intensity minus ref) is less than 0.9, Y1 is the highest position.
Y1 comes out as 4031.15 angstrom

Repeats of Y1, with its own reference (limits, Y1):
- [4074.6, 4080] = 4079.71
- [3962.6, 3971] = 3970.36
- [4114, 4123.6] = 4120.31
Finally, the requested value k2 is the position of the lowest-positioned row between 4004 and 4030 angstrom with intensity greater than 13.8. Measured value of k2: 4010.79 angstrom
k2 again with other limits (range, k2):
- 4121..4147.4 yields 4121.25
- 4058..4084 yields 4060.03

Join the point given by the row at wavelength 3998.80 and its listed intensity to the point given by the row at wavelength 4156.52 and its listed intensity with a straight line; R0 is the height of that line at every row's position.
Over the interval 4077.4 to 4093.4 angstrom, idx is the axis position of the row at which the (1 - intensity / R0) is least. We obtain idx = 4088.17 angstrom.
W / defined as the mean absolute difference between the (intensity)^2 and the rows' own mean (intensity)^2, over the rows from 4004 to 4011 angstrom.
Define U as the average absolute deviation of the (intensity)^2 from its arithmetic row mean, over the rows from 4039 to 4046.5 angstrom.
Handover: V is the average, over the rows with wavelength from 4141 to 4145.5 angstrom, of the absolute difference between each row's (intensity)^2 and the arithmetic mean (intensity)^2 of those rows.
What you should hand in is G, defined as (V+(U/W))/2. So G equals 11.0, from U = 35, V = 20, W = 15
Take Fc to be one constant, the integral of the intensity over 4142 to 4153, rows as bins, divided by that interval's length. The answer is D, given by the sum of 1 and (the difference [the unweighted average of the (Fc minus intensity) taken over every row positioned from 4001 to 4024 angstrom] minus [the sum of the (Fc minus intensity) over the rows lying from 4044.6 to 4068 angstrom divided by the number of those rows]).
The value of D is 0.6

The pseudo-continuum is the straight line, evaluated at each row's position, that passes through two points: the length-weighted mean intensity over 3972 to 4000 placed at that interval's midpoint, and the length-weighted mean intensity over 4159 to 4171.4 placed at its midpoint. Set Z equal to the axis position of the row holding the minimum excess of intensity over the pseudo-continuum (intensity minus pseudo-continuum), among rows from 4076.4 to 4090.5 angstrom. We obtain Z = 4077.83 angstrom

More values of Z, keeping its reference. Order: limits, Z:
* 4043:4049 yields 4045.10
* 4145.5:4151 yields 4150.78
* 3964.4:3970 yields 3968.53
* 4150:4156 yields 4154.60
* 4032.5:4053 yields 4045.10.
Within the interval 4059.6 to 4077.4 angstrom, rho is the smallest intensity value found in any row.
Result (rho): 11.91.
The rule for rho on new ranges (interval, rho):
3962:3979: 2.188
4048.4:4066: 11.91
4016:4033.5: 12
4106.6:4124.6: 13.44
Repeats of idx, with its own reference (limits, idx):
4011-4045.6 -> 4011.71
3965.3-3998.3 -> 3992.36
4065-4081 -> 4068.45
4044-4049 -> 4048.83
